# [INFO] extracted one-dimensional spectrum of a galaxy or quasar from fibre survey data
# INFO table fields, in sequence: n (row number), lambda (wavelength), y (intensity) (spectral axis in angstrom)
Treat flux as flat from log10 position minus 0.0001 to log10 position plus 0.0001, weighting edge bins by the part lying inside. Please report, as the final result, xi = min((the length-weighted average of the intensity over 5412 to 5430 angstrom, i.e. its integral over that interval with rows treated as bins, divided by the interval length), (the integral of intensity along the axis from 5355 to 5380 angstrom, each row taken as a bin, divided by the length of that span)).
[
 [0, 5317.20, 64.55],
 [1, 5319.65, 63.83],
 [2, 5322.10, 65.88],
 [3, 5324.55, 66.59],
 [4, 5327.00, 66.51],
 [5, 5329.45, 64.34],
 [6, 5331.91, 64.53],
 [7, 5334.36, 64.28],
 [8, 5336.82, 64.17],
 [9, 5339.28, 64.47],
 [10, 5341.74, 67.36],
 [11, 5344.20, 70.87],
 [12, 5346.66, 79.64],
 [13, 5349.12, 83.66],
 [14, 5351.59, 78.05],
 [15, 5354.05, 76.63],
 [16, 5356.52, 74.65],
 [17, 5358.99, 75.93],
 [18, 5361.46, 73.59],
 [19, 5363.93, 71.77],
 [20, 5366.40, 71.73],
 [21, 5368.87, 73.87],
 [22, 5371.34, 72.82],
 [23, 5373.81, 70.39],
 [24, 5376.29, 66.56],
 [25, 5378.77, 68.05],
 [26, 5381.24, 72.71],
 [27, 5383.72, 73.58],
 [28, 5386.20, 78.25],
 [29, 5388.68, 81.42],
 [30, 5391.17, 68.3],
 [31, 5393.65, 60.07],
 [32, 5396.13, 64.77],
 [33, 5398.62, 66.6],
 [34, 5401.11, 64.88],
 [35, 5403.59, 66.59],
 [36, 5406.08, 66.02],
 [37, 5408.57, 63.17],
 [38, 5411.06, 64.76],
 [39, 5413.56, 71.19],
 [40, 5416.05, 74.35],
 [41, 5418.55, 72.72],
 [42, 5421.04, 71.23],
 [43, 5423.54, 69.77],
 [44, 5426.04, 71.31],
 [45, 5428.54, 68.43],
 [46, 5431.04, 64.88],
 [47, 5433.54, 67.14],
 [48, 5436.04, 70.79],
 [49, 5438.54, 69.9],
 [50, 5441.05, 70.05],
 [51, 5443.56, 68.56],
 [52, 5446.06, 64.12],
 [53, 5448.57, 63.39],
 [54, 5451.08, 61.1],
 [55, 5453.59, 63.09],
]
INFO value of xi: 71.1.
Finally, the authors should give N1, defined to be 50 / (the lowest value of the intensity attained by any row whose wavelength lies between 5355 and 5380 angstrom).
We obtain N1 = 0.75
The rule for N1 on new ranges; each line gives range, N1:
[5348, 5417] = 0.83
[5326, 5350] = 0.78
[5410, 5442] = 0.77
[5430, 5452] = 0.82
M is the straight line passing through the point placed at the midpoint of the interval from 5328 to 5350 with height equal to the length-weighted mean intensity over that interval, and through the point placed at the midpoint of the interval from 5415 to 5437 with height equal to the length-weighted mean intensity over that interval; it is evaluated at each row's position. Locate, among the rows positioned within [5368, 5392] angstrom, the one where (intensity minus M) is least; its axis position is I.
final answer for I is 5376.29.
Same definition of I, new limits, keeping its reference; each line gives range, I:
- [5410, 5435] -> 5431.04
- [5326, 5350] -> 5336.82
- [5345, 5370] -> 5366.40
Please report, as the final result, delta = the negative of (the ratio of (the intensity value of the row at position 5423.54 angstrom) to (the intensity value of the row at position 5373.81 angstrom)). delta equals -0.99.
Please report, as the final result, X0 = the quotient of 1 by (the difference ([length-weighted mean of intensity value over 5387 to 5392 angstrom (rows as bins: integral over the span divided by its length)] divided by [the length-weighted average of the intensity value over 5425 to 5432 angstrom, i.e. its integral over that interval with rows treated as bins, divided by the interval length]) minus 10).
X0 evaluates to -0.112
